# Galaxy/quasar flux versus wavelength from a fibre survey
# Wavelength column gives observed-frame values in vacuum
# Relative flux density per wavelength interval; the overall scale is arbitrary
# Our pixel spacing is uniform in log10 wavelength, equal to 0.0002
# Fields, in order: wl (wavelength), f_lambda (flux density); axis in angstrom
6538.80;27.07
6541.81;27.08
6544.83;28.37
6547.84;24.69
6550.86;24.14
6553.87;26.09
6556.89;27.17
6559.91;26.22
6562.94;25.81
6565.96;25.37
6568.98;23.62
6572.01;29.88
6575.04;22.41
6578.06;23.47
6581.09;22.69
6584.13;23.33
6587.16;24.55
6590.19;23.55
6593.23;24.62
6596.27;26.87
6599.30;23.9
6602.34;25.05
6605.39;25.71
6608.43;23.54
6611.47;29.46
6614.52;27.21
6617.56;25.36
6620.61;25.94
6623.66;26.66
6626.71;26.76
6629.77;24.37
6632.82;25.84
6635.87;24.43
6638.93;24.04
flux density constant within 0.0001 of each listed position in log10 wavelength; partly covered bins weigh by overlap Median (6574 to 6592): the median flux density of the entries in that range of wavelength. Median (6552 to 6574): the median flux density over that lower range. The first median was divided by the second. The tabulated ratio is 0.90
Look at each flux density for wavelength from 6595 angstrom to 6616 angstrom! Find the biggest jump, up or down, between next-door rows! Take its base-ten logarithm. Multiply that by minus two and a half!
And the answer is -1.9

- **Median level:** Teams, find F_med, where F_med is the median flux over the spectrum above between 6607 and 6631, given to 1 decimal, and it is 26.3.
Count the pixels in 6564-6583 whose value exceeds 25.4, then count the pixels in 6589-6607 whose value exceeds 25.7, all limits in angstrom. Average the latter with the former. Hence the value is 1.50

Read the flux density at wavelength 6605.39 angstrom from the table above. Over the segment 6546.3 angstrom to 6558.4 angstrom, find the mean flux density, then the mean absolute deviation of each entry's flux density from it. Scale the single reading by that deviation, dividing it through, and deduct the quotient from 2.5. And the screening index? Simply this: -21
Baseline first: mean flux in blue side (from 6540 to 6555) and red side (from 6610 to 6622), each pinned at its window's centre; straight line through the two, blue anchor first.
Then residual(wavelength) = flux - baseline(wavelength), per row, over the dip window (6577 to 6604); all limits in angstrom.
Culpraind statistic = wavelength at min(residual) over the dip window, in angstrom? 6581.09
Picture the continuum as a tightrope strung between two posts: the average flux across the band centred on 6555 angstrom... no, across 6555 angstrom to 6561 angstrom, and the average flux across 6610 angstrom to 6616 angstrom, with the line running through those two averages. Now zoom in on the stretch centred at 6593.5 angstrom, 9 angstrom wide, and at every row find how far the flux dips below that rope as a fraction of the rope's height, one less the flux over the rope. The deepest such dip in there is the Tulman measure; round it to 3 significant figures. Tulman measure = 0.148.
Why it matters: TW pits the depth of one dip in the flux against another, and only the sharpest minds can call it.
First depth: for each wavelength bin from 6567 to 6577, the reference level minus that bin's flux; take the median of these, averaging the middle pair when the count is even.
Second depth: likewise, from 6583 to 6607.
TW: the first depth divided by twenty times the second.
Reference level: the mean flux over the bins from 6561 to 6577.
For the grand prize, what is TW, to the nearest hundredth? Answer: 0.11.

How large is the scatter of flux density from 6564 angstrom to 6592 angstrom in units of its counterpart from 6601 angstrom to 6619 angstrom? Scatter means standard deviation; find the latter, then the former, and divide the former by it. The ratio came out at 1.1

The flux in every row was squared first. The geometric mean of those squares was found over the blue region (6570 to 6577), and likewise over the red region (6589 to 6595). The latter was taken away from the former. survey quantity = 90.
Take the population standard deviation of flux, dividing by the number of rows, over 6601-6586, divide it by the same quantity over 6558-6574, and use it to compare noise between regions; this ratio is 0.56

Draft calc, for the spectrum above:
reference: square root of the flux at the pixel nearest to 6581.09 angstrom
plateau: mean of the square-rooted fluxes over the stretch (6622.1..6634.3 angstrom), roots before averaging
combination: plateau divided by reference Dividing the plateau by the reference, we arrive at 1.07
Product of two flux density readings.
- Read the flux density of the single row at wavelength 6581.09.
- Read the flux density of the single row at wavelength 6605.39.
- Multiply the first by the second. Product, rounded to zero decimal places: 583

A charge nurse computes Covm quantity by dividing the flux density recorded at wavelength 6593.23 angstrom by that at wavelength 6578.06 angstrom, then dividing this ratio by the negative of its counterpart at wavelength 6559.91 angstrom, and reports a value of -0.040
